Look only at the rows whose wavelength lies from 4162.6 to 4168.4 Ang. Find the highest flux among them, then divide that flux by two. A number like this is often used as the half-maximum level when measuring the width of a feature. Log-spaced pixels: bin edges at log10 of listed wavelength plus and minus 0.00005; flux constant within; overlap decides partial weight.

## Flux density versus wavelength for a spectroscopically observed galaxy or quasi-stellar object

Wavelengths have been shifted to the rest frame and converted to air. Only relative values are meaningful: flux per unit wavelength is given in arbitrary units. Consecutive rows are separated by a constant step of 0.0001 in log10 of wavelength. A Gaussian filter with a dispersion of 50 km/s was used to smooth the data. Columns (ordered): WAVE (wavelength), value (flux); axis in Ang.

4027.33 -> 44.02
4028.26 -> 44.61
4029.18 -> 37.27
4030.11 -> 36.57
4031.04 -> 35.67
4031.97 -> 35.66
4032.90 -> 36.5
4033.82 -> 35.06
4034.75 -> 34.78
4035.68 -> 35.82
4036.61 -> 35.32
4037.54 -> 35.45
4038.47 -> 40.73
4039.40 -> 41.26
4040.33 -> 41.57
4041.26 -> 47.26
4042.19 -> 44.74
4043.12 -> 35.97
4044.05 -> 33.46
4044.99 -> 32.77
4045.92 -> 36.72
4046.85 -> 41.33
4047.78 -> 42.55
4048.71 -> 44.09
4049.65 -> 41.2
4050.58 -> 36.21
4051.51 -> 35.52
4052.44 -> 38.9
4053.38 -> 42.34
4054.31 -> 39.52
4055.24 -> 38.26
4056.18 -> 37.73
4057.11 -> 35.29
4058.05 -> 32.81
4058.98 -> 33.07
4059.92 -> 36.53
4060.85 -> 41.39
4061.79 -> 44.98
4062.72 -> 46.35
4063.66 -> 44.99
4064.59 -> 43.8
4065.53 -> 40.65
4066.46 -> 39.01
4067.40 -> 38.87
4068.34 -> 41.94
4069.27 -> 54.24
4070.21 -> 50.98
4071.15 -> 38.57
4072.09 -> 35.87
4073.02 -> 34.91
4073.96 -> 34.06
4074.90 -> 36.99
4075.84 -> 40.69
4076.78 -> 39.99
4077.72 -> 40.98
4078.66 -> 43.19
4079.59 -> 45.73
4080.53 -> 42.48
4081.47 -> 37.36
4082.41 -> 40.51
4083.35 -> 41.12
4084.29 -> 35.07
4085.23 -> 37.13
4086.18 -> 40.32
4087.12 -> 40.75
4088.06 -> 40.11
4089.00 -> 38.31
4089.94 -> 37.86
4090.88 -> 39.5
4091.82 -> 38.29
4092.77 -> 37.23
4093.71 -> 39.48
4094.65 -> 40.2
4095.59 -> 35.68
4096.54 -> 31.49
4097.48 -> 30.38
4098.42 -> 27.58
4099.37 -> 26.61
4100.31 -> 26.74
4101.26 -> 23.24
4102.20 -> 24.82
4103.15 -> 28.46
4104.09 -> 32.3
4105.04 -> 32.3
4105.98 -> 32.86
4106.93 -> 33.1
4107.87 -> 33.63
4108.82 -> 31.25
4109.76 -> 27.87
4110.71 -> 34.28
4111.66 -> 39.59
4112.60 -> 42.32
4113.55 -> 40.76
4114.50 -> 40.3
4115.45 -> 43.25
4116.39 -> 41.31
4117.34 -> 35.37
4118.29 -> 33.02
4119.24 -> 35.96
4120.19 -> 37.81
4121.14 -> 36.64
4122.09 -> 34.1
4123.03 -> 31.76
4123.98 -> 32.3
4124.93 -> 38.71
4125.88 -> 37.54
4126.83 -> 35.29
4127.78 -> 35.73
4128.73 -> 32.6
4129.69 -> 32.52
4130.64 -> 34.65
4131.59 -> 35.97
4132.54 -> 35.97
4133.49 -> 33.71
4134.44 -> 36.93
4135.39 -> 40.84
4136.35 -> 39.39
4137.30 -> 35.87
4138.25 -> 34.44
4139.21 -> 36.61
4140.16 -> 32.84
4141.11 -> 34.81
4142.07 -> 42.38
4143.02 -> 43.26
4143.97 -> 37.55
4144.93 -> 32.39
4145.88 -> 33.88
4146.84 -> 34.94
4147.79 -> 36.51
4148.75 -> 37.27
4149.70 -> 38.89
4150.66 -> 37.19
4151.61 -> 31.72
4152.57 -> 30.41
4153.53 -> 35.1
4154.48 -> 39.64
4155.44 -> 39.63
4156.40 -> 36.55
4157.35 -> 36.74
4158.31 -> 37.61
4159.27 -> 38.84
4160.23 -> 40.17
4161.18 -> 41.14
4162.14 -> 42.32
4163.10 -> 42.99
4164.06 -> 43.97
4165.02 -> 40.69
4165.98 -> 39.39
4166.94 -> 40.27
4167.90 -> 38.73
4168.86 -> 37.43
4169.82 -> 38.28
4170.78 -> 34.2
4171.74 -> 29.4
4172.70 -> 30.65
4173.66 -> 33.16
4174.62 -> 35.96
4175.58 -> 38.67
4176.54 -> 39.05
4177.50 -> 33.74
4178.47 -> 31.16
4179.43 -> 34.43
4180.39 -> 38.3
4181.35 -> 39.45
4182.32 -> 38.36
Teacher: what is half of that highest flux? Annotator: 22.0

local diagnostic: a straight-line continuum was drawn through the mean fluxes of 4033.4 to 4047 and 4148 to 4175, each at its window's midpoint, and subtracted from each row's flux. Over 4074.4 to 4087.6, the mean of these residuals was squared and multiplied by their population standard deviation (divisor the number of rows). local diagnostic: 14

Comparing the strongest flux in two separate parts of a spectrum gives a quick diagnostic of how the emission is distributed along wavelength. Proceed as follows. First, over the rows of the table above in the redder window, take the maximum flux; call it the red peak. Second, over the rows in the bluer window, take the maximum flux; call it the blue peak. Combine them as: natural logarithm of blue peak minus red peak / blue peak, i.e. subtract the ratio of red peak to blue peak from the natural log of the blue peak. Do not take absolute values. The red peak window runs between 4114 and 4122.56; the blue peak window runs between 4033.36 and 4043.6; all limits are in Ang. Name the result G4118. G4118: 2.9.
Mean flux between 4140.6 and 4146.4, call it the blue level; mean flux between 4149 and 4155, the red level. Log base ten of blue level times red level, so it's 3.123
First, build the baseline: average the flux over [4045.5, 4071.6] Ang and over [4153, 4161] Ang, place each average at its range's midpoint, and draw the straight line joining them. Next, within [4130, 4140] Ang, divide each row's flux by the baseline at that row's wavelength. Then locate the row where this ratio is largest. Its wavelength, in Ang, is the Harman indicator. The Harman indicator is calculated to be 4135.39 Ang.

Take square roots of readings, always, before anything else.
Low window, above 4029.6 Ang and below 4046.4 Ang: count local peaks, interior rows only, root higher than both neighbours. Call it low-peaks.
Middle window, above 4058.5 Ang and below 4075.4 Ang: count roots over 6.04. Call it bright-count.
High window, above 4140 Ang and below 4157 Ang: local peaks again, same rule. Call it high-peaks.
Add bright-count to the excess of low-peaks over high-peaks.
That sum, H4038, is 14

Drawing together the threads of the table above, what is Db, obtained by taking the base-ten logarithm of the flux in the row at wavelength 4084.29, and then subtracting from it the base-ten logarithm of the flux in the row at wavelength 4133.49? 0.017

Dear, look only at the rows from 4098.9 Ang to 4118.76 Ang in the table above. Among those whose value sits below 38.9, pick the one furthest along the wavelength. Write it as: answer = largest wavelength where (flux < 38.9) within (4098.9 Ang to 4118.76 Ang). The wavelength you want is 4118.29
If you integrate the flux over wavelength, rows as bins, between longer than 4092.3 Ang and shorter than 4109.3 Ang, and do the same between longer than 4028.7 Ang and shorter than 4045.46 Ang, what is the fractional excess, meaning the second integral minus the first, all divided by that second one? 0.15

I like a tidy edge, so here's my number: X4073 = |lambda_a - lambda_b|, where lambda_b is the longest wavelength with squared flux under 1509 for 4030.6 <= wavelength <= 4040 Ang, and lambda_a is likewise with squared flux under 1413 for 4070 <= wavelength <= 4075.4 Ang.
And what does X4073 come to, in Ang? 37.4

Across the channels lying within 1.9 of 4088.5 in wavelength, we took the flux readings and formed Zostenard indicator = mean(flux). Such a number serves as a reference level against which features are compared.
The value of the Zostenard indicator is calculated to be 39.3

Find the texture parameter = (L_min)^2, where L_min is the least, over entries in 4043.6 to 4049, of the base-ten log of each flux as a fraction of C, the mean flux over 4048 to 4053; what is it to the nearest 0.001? 0.006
